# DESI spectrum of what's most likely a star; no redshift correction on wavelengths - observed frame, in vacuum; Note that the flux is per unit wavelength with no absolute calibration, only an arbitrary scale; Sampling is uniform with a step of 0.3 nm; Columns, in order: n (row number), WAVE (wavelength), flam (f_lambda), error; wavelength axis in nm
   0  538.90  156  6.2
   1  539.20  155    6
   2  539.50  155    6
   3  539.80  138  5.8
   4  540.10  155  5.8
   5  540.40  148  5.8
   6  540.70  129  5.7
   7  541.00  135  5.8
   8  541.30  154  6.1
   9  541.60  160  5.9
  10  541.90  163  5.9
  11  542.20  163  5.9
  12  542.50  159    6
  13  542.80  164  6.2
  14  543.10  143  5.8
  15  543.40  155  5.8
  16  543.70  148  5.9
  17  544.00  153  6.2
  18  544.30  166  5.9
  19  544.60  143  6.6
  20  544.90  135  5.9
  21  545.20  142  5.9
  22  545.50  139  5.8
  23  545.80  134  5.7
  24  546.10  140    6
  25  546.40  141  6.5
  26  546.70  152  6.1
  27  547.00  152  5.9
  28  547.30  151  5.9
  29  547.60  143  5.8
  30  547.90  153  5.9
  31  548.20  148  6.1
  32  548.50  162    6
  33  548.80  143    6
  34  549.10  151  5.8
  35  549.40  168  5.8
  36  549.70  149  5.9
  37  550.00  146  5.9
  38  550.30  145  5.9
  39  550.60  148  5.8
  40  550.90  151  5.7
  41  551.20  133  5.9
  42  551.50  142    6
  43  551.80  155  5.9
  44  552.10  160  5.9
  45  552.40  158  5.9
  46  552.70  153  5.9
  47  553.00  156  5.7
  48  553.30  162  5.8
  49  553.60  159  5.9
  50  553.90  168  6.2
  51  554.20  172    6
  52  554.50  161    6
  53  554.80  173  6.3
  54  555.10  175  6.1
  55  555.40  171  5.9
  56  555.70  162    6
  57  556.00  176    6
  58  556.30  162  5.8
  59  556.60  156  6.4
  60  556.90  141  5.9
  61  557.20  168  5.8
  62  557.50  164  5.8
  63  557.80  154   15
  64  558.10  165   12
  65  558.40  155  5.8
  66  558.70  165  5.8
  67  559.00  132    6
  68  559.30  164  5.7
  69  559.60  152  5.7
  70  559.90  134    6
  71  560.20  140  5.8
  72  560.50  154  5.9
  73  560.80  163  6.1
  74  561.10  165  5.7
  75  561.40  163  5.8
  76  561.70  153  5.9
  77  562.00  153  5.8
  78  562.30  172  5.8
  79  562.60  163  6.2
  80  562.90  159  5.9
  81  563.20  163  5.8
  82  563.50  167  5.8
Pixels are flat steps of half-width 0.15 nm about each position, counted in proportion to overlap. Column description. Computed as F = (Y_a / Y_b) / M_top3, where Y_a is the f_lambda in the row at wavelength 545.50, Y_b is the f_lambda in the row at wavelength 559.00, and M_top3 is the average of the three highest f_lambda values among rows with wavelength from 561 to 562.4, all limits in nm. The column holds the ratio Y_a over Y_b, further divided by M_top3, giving 0.0063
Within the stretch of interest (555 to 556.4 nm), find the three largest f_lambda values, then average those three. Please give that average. 174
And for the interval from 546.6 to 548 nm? 152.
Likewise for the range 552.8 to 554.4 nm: 167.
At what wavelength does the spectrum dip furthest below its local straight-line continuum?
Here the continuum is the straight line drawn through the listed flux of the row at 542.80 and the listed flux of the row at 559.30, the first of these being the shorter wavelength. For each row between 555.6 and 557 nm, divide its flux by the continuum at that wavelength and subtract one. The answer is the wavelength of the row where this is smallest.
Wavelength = 556.90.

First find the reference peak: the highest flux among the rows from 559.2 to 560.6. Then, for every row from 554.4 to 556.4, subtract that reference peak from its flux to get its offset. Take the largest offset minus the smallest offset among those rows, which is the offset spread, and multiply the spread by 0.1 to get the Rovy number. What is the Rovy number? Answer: 1.5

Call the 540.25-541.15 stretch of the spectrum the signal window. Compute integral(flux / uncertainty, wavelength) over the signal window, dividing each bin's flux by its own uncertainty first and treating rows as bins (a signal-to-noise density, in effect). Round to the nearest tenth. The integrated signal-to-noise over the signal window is 21.4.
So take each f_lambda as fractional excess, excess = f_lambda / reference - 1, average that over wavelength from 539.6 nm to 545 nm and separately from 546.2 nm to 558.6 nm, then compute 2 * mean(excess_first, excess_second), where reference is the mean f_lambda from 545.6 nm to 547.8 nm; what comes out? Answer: 0.120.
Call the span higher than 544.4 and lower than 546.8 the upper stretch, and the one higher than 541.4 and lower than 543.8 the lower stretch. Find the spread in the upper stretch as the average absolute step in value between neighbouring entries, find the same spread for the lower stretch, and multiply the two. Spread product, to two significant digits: 44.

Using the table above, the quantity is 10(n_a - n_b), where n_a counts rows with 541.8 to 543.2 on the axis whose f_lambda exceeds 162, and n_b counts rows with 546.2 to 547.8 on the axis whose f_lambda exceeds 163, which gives 30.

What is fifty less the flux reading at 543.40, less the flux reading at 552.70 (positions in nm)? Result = -258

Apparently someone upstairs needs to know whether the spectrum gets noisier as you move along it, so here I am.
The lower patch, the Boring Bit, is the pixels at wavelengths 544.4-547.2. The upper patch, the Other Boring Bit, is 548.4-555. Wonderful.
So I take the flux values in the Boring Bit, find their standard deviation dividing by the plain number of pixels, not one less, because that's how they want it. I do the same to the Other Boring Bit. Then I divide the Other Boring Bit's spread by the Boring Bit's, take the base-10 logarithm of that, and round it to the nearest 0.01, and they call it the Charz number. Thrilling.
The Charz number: 0.22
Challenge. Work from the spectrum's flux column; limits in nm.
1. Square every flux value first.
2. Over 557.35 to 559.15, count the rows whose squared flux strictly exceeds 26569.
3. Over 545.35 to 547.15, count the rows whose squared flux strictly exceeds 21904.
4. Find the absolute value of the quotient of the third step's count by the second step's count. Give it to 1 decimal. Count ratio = 0.7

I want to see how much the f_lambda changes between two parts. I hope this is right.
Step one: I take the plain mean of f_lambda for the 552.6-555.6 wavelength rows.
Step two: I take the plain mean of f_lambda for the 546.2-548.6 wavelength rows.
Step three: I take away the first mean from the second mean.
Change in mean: -15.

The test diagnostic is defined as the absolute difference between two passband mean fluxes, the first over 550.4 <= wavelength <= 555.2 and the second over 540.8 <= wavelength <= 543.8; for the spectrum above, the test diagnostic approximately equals 3.5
